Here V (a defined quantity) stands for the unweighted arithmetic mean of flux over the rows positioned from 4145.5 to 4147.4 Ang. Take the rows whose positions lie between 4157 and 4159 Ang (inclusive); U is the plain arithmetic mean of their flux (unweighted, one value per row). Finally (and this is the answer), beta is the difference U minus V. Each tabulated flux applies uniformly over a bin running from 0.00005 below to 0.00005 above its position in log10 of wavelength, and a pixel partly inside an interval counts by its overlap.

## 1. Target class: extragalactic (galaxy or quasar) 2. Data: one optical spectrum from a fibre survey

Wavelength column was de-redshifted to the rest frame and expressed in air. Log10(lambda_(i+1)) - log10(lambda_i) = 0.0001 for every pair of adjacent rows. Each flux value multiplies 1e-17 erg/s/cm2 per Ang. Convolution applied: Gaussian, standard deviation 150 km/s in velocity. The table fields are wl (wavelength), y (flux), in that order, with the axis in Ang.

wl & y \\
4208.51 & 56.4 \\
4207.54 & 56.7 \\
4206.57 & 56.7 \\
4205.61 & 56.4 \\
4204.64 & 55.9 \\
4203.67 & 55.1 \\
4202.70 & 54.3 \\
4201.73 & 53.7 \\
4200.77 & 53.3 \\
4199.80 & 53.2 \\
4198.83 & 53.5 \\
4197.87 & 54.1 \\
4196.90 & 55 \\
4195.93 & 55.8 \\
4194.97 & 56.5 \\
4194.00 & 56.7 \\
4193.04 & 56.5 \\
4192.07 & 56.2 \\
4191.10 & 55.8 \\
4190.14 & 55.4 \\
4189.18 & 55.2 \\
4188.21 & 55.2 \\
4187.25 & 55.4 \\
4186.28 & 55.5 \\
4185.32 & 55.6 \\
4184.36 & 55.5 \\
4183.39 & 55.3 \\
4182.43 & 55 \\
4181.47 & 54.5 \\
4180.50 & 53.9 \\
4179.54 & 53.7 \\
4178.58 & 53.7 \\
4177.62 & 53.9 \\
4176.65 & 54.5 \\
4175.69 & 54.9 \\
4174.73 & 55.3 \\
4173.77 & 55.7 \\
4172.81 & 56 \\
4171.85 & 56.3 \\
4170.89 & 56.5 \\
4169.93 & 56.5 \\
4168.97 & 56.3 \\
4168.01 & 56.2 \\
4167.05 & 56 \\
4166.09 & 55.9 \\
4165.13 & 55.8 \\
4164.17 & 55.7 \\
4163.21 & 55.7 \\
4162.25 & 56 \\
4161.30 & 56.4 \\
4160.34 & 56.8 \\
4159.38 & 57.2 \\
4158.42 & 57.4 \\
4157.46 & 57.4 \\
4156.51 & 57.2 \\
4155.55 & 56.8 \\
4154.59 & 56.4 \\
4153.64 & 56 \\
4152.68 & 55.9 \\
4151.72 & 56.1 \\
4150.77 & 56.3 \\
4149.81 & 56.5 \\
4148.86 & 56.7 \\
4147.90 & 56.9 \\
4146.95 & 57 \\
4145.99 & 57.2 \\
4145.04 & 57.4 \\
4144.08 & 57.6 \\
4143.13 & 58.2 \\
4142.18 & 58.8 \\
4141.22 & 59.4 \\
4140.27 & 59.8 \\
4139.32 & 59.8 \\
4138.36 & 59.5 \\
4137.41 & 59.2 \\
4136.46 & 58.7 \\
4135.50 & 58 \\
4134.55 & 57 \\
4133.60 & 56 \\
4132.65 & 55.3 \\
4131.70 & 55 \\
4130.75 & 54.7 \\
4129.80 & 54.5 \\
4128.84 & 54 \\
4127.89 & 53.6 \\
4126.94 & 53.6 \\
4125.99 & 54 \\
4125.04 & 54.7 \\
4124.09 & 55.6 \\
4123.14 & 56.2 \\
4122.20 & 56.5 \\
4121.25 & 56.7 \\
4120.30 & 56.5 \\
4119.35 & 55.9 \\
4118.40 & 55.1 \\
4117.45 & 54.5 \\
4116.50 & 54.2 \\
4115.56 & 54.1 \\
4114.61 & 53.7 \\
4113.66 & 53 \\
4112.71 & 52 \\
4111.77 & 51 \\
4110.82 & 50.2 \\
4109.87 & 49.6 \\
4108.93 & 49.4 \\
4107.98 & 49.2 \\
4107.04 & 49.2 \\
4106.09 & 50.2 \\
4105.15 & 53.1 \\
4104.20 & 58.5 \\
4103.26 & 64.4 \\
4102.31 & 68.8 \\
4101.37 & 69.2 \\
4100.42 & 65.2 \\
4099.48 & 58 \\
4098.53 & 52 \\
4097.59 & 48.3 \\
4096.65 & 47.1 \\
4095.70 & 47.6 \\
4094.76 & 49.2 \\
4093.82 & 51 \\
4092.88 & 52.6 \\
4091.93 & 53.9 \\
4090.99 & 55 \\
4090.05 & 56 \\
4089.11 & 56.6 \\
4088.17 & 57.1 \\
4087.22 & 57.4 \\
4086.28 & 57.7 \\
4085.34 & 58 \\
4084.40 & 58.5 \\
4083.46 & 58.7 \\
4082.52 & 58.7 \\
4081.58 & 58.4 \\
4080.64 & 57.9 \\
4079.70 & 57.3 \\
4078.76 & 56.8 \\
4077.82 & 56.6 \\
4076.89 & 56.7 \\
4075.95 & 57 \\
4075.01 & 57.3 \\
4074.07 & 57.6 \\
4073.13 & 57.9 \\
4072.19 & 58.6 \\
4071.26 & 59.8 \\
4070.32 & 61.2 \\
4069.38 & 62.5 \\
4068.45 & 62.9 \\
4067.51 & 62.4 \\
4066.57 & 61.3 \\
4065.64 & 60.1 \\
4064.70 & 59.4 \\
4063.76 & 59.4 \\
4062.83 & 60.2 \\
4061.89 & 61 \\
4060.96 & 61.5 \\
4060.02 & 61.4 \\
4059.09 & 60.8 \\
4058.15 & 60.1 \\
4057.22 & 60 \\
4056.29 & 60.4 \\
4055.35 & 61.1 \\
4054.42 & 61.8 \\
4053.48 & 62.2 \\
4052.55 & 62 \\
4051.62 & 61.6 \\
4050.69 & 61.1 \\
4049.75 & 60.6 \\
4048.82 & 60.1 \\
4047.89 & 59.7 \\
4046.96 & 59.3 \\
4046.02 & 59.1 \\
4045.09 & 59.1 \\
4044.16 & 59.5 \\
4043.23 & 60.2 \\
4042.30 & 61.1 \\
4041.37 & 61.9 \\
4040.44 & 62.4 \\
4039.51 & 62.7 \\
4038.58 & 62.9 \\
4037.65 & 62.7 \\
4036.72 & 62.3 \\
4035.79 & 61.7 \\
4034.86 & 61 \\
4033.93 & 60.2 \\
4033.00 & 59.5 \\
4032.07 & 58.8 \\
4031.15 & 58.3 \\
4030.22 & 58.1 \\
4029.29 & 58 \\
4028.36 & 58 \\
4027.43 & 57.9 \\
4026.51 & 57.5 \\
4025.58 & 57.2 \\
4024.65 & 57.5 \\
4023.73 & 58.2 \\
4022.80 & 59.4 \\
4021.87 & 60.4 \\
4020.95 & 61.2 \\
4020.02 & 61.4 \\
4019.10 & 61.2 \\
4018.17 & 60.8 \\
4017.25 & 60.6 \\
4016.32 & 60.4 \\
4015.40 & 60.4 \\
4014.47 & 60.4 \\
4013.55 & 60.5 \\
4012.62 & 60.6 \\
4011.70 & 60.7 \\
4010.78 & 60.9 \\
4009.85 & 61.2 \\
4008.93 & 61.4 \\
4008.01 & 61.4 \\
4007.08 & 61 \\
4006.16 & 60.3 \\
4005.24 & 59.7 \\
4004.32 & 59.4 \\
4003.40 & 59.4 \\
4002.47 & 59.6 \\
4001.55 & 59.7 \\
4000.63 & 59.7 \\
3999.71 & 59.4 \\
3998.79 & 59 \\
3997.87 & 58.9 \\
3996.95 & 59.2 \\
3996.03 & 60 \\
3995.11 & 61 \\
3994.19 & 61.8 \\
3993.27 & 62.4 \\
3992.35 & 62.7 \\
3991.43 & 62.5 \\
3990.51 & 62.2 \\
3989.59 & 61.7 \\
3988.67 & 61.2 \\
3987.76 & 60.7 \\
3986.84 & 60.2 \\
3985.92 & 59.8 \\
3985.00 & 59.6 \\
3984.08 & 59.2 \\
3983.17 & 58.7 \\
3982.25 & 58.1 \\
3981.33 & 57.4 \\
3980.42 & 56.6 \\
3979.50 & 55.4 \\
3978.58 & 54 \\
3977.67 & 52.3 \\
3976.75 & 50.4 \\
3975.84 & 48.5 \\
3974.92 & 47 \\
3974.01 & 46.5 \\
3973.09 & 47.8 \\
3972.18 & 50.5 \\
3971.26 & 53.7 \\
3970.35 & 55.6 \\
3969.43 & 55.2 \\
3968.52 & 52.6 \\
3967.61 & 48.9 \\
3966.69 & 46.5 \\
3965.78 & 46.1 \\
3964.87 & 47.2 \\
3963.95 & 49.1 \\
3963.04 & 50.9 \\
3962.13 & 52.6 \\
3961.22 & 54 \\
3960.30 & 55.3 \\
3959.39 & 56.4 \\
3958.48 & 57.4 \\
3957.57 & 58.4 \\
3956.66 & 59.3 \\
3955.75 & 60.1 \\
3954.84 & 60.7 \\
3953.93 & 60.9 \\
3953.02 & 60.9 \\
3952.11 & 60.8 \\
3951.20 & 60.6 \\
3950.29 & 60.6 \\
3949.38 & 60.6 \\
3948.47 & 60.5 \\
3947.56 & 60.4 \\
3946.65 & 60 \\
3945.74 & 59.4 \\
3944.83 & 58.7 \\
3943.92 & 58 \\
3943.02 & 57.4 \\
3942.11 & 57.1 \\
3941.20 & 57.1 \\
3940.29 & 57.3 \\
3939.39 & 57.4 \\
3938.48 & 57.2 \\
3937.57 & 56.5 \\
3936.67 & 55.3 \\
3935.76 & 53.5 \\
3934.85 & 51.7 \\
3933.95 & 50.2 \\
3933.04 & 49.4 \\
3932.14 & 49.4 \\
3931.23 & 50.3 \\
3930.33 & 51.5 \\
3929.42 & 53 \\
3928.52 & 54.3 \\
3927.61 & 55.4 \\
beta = 0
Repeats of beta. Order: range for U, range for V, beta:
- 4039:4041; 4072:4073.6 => 4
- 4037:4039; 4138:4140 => 3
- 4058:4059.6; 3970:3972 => 6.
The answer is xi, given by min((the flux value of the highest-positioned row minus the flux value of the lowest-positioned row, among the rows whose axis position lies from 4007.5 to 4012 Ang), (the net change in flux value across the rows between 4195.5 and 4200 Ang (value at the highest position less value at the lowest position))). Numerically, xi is -2.6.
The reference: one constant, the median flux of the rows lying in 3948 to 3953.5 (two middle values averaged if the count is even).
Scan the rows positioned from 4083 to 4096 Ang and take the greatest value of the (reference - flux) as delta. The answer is 13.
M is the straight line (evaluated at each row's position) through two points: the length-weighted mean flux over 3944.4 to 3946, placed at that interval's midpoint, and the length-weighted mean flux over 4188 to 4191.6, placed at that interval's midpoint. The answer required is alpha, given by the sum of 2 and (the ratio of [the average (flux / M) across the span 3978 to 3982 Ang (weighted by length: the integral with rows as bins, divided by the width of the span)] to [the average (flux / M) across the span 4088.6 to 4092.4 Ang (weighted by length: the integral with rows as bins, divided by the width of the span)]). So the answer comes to 2.98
